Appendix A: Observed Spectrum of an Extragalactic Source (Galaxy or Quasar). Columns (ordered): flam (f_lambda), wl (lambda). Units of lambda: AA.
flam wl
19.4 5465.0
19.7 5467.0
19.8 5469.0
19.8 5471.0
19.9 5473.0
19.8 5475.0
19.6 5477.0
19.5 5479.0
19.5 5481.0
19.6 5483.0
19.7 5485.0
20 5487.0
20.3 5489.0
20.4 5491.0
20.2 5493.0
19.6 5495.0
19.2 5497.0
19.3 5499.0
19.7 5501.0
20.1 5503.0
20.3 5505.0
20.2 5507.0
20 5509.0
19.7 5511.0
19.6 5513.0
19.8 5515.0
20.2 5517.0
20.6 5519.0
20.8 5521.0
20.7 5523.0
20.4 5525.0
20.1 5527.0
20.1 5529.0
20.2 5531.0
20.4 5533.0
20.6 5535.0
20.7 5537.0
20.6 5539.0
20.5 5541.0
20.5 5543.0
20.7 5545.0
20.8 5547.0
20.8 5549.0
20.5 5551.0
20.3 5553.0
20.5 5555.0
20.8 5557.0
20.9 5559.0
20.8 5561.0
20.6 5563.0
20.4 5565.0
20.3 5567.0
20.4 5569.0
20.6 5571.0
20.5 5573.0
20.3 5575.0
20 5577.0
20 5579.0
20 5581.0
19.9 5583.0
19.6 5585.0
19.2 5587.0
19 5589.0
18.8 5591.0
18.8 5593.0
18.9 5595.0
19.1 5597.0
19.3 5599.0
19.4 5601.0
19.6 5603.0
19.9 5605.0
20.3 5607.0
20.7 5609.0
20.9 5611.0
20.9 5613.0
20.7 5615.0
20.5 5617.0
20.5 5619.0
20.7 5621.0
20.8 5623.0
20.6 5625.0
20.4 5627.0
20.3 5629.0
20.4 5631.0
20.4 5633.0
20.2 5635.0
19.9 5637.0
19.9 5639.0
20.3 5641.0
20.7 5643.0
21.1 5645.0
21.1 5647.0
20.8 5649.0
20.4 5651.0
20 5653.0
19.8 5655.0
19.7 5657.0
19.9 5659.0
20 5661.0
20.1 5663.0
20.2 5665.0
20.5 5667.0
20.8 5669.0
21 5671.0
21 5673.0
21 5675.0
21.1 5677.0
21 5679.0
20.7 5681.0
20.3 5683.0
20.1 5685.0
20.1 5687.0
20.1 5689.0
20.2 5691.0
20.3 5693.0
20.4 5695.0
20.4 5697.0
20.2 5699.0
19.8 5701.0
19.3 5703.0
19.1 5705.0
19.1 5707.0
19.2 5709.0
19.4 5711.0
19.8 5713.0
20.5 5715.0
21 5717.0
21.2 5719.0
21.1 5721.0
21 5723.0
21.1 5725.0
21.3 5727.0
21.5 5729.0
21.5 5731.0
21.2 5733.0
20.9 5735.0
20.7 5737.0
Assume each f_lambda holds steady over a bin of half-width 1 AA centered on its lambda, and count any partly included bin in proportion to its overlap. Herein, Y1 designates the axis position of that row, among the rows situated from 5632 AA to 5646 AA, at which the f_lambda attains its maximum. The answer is 5645.0 AA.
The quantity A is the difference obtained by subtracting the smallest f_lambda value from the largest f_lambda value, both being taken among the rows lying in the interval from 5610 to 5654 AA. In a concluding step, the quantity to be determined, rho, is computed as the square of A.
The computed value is 1.4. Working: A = 1.20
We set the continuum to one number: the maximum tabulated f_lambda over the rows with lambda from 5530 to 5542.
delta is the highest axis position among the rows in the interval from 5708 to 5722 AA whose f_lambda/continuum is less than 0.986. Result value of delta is 5713.0 AA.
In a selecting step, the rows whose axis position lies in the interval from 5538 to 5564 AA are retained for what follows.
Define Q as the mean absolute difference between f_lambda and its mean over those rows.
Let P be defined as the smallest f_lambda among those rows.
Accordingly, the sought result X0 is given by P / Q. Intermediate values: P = 20.3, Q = 0.1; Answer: 136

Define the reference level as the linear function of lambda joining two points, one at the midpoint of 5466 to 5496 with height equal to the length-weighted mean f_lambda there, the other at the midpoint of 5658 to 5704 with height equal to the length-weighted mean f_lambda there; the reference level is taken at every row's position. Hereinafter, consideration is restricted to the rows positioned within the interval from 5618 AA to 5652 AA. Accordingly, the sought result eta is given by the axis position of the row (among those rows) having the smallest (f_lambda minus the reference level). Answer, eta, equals 5639.0 AA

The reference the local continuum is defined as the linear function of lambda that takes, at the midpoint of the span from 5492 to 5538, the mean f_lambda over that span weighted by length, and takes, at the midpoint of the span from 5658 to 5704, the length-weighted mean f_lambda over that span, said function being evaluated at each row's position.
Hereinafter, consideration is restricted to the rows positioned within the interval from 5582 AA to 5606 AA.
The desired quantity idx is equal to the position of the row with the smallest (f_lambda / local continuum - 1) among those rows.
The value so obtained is 5593.0 AA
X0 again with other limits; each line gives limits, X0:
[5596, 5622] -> 34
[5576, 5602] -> 47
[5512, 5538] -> 66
